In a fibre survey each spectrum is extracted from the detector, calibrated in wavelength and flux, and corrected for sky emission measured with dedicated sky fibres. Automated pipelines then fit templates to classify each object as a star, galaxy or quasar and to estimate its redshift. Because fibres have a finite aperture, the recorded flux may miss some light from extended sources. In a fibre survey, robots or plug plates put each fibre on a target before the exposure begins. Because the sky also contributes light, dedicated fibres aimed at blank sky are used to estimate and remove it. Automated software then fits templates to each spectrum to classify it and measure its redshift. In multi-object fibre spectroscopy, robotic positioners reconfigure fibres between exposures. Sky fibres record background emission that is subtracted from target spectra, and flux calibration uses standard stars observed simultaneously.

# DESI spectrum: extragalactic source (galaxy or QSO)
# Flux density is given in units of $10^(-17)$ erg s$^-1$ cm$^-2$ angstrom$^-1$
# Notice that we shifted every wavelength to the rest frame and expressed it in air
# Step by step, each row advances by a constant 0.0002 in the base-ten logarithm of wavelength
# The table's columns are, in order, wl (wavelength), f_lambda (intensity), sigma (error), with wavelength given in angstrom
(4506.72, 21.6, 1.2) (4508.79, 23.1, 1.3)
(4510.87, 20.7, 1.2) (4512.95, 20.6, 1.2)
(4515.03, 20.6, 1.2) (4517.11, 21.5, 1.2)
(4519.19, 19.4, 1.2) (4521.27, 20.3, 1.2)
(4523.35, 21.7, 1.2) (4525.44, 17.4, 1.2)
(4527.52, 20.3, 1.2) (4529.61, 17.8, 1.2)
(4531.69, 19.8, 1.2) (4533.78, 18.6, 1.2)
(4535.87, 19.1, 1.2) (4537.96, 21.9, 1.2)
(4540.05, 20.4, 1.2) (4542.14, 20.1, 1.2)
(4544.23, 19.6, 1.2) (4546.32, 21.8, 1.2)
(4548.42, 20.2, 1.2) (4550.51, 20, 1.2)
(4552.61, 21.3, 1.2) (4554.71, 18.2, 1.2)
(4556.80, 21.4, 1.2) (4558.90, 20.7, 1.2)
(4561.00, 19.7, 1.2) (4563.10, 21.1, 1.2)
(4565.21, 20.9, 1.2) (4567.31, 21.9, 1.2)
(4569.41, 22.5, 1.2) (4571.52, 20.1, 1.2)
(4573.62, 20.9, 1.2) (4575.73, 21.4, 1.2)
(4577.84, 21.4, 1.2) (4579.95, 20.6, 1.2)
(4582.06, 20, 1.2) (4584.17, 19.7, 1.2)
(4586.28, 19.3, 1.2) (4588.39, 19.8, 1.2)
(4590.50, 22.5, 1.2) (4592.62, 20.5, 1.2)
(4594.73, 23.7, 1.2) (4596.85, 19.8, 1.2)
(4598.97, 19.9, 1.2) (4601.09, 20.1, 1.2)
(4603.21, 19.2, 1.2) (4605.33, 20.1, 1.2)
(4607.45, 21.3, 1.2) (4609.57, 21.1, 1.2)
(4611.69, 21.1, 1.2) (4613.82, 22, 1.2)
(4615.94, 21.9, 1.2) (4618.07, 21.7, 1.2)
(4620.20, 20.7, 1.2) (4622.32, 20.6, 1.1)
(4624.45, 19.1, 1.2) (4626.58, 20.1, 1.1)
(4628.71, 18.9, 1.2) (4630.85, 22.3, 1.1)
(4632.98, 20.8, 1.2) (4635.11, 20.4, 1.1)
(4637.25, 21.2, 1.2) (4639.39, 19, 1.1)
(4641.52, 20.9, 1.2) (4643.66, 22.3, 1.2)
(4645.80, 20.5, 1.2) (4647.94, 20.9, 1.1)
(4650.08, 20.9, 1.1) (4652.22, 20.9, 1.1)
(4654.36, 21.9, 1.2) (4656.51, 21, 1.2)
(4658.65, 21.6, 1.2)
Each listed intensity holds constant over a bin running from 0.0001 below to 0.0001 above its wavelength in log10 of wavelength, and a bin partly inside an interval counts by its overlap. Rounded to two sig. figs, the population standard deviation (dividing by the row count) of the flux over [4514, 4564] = 1.2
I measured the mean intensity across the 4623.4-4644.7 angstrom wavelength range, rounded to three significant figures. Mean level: 20.5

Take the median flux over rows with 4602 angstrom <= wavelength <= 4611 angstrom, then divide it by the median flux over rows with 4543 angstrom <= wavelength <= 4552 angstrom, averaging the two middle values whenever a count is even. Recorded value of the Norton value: 1.02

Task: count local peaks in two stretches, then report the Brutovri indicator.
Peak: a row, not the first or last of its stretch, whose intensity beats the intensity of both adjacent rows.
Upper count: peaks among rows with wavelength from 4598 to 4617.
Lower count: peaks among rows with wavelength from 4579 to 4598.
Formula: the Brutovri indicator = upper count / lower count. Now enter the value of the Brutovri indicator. 1.5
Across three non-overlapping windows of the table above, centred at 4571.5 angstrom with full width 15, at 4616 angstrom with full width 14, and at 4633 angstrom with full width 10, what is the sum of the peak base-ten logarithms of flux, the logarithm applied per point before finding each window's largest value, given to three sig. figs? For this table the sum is 4.04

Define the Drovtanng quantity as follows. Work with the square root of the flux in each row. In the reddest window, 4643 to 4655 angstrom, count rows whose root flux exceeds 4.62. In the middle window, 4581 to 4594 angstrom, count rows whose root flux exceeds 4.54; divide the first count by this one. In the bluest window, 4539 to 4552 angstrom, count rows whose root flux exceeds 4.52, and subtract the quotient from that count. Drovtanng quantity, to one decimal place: -1.0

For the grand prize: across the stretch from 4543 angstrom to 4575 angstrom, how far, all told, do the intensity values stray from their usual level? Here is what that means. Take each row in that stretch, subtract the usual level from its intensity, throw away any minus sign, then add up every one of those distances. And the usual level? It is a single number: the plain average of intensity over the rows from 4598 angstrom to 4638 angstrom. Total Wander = 12.7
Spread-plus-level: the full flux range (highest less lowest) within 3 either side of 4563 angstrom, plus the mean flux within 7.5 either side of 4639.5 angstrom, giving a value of 22.1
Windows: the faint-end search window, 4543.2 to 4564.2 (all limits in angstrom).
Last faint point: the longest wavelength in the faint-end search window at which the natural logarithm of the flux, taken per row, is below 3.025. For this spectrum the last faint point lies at 4561.00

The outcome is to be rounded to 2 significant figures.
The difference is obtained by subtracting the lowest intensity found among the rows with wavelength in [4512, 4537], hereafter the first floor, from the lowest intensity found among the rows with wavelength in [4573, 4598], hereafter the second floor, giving 1.9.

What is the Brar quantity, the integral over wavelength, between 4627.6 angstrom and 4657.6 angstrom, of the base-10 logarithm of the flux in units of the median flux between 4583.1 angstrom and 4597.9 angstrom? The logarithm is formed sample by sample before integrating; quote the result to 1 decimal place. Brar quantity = 0.7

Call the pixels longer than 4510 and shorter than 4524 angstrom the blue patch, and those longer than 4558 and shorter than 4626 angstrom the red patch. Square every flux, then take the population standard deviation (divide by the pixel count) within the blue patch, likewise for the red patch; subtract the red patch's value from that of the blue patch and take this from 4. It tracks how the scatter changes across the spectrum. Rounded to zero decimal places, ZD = 19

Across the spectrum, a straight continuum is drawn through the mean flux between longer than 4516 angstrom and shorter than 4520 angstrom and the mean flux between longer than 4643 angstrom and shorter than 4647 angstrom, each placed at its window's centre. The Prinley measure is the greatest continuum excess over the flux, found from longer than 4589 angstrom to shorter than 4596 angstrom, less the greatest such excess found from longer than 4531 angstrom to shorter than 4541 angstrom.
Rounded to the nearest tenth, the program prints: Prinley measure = -1.5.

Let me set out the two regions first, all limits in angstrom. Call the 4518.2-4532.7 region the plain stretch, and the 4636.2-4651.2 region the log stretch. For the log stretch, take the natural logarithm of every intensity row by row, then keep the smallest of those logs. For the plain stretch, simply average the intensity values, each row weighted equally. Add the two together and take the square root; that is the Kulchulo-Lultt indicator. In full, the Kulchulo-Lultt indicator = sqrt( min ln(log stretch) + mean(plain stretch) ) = 4.74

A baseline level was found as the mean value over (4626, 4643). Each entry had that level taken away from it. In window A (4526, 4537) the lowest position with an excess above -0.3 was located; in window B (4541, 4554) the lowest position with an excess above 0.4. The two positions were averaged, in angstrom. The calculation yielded 4536.9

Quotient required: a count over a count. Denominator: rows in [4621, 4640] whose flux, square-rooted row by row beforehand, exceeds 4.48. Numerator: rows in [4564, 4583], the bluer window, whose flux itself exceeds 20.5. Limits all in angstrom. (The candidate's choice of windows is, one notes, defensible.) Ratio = 1.17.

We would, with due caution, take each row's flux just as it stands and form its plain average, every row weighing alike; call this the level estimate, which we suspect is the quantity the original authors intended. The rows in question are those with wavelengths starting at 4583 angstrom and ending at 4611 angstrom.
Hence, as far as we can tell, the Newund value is 20.5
